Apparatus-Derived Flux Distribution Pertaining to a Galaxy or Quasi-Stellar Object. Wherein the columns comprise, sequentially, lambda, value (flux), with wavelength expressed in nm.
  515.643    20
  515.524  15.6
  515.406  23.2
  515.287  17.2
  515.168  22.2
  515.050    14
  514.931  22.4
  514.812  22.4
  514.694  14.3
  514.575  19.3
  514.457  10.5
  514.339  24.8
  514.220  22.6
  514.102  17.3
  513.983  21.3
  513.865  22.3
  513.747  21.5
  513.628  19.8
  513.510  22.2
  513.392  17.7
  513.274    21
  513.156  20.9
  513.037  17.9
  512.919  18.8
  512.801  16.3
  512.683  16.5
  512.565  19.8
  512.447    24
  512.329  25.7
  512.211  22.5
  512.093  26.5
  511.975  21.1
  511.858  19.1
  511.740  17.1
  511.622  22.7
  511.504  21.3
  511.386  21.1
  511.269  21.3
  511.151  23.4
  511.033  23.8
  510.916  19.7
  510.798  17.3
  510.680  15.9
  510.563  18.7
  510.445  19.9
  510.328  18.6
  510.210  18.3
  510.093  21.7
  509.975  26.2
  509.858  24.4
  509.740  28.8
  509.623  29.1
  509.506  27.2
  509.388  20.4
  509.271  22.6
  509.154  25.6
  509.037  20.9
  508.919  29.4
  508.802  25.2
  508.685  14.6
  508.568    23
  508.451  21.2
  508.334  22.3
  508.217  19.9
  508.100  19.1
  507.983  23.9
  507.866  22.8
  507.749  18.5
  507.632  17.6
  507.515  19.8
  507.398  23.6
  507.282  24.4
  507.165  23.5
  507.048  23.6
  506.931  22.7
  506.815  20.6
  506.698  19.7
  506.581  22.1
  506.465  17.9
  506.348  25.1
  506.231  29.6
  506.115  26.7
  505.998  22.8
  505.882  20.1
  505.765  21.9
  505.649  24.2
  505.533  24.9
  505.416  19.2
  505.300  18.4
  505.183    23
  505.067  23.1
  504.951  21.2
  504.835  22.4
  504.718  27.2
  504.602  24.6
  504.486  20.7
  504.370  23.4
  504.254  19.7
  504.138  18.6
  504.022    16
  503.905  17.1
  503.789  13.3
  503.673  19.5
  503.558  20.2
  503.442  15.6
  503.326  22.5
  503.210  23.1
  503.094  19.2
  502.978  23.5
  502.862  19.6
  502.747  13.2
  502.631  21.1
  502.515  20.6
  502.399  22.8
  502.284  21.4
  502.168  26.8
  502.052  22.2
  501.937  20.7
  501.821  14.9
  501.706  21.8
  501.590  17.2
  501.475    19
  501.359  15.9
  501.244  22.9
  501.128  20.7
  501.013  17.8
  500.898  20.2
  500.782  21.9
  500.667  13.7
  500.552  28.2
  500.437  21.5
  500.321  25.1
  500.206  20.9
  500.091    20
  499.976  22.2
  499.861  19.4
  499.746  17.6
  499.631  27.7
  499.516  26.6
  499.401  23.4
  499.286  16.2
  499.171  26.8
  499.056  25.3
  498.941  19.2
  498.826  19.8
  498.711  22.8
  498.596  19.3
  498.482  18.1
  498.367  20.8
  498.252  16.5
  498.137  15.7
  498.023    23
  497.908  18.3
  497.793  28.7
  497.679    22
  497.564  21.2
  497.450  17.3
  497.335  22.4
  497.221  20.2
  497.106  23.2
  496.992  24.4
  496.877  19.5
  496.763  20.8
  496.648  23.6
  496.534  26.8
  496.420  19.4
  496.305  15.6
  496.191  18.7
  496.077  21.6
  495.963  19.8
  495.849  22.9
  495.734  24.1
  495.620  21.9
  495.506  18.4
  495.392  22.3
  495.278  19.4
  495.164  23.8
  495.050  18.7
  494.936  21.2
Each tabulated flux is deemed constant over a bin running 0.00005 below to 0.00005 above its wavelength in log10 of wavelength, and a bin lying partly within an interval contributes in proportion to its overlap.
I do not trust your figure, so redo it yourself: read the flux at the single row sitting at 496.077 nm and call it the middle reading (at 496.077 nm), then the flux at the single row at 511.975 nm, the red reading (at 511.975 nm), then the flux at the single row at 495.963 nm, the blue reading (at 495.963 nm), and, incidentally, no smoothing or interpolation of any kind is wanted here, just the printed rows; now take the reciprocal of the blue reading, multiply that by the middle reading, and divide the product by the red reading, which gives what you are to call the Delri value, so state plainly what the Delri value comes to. 0.052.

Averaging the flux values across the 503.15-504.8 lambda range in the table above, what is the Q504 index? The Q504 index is 20.1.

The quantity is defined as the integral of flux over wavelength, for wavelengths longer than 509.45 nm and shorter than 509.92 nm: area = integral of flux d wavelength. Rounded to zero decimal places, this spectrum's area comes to 13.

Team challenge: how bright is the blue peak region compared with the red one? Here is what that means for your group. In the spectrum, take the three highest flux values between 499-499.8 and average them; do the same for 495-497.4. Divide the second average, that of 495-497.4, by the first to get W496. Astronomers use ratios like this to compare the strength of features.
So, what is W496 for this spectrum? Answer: 0.93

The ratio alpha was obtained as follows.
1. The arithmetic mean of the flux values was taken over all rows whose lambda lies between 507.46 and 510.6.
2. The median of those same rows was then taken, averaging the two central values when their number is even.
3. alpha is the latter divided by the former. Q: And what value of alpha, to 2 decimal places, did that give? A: 0.98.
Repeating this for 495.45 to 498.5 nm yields 0.99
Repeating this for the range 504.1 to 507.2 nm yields 1.01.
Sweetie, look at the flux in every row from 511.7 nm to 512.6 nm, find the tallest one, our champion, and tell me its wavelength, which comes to 512.093 nm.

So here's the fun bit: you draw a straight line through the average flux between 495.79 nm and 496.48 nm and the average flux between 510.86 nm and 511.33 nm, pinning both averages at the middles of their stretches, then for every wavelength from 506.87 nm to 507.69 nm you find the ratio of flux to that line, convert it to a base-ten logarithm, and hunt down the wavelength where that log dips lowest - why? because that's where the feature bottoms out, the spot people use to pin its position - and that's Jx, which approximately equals 507.632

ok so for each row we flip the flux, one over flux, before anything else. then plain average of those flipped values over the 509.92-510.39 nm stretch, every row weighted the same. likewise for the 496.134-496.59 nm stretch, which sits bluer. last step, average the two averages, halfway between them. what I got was 0.050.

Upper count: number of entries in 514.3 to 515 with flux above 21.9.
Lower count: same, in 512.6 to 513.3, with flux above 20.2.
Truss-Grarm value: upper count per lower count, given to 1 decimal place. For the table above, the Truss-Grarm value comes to 1.5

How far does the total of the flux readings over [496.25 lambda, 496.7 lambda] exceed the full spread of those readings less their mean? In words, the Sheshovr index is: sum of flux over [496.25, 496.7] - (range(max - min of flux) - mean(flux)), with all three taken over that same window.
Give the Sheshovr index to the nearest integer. 96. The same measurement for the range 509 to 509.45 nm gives 107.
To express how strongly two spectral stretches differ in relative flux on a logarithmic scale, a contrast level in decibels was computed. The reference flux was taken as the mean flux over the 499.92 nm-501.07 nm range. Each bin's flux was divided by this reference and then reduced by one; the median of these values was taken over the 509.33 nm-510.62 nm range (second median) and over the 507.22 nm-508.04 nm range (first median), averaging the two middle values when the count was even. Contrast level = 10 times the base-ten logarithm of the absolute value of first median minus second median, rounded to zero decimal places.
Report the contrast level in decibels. -13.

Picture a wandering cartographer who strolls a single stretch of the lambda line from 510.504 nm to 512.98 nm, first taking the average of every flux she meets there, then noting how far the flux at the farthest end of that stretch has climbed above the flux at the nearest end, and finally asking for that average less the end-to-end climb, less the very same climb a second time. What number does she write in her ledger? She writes 20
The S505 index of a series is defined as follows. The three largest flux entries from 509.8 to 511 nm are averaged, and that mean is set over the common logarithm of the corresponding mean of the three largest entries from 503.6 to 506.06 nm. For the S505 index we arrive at 17.1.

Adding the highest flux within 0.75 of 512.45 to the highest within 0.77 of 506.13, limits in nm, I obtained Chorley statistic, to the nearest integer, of 56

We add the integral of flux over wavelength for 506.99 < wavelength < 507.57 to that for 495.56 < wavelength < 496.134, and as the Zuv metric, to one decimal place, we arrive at 26.0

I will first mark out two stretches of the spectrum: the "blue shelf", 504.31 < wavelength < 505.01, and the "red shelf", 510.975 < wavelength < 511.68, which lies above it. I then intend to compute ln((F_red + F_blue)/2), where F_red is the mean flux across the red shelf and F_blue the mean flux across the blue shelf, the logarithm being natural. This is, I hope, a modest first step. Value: 3.12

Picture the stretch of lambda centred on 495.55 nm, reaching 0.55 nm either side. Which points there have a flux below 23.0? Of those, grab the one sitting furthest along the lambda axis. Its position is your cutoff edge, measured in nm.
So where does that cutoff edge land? 496.077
